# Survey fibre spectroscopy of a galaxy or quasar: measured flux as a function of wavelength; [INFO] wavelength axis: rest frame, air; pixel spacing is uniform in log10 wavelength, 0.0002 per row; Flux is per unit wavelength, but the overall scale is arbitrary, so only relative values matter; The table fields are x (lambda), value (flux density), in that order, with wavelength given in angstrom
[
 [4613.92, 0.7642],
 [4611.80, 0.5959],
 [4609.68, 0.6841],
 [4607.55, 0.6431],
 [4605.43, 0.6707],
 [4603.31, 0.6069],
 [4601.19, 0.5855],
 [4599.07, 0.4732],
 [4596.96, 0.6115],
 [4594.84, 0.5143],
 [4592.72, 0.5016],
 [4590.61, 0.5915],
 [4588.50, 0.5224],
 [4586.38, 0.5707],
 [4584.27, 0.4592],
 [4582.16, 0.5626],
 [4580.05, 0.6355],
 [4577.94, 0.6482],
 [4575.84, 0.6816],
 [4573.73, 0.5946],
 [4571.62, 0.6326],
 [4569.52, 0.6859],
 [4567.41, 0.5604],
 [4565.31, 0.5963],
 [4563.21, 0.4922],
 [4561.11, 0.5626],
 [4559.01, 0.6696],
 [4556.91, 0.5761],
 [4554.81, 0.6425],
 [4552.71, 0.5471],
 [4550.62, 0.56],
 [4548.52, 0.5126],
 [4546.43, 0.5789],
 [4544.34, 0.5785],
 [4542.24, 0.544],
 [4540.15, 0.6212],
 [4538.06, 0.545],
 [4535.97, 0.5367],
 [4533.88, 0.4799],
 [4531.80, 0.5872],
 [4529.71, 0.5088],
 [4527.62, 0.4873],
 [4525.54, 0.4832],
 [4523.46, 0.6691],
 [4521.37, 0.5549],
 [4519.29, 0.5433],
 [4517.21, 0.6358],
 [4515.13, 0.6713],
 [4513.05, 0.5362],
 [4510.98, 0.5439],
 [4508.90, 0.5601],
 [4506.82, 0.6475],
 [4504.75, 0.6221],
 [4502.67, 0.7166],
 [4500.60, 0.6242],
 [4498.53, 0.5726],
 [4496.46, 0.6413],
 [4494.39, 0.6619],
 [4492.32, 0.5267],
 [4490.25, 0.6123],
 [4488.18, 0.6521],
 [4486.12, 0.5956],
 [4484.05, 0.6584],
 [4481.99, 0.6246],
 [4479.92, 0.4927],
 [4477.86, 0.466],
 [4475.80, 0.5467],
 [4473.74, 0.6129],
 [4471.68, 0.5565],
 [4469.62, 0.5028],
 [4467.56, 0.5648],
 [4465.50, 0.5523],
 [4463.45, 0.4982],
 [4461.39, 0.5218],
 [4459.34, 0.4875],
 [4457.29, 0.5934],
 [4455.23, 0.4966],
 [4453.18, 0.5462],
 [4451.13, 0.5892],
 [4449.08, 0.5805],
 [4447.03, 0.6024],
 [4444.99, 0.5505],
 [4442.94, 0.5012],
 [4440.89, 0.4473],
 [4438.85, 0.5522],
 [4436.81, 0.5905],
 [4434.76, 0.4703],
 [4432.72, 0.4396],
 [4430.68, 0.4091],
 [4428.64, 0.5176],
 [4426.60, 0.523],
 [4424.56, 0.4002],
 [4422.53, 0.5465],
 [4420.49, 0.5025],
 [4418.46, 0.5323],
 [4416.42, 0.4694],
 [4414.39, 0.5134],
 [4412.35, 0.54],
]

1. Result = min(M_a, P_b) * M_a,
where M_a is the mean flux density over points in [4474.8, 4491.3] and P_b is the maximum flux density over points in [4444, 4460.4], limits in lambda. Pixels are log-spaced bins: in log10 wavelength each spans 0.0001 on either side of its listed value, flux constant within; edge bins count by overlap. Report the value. 0.338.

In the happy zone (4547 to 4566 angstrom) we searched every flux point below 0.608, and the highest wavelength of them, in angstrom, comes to 4565.31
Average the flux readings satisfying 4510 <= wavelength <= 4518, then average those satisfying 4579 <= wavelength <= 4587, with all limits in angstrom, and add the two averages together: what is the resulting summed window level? 1.15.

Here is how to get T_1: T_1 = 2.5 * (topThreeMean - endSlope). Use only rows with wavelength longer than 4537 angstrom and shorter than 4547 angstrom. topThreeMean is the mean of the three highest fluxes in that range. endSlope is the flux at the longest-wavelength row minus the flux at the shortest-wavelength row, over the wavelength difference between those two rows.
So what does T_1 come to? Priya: 1.47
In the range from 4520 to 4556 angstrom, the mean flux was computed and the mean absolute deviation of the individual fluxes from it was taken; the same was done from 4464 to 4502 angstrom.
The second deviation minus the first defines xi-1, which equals 0.0088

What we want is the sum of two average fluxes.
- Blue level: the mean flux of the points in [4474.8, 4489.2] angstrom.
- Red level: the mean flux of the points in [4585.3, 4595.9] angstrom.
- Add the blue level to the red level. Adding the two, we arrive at 1.12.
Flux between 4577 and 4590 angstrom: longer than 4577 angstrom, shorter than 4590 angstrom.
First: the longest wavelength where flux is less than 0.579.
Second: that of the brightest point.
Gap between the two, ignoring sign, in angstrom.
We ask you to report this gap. 10.6 angstrom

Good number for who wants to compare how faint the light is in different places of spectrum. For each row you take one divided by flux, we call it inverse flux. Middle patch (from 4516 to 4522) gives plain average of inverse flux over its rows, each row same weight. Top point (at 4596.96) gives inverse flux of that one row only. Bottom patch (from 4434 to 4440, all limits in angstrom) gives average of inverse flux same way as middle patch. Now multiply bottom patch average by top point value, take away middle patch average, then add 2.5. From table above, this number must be 3.8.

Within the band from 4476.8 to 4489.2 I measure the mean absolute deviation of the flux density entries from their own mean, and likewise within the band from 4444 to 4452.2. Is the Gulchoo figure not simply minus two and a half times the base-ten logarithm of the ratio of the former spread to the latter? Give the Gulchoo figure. -1.6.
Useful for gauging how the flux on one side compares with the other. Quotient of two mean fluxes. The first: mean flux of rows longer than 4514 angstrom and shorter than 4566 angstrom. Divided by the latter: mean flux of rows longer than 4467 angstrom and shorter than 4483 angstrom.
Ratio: 1.04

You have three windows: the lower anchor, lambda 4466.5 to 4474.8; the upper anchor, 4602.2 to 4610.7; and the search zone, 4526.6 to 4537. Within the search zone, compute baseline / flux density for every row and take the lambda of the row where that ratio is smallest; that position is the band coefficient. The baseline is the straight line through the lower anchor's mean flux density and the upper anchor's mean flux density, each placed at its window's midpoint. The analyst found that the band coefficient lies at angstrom 4531.80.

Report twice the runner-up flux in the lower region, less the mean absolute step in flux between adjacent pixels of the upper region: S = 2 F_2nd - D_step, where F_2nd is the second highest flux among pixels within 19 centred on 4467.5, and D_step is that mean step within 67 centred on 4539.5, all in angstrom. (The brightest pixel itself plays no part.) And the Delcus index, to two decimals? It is 1.06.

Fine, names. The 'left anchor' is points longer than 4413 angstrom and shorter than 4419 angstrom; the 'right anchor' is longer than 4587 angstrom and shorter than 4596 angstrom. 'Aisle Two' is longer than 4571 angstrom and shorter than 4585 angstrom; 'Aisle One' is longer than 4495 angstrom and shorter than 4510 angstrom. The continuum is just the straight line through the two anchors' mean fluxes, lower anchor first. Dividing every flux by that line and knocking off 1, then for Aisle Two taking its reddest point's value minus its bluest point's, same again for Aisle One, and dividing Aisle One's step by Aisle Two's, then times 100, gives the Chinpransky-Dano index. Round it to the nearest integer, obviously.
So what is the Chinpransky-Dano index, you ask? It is 49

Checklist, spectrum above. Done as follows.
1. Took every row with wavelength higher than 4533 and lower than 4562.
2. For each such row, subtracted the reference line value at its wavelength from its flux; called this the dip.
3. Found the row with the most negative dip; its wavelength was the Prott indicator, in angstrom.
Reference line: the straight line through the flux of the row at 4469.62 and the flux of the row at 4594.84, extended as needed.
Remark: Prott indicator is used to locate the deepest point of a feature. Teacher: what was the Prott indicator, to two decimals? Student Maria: 4533.88 angstrom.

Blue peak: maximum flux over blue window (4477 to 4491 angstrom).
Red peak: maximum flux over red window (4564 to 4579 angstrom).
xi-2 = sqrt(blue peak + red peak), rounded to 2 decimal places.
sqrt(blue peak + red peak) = 1.16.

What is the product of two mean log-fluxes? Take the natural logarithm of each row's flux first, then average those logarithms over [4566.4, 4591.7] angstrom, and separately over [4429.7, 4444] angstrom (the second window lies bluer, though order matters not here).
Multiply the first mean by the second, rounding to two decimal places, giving 0.38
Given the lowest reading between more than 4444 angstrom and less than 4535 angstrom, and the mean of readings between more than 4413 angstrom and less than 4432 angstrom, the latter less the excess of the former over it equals 0.51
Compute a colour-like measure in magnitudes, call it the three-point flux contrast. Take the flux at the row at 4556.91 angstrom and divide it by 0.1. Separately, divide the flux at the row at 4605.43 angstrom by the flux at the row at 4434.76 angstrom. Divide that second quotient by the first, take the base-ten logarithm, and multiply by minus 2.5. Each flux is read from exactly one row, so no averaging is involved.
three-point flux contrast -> 1.52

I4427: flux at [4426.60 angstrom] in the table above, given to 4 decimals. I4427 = 0.5230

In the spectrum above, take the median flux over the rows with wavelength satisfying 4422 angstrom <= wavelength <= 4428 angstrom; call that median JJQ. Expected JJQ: 0.52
